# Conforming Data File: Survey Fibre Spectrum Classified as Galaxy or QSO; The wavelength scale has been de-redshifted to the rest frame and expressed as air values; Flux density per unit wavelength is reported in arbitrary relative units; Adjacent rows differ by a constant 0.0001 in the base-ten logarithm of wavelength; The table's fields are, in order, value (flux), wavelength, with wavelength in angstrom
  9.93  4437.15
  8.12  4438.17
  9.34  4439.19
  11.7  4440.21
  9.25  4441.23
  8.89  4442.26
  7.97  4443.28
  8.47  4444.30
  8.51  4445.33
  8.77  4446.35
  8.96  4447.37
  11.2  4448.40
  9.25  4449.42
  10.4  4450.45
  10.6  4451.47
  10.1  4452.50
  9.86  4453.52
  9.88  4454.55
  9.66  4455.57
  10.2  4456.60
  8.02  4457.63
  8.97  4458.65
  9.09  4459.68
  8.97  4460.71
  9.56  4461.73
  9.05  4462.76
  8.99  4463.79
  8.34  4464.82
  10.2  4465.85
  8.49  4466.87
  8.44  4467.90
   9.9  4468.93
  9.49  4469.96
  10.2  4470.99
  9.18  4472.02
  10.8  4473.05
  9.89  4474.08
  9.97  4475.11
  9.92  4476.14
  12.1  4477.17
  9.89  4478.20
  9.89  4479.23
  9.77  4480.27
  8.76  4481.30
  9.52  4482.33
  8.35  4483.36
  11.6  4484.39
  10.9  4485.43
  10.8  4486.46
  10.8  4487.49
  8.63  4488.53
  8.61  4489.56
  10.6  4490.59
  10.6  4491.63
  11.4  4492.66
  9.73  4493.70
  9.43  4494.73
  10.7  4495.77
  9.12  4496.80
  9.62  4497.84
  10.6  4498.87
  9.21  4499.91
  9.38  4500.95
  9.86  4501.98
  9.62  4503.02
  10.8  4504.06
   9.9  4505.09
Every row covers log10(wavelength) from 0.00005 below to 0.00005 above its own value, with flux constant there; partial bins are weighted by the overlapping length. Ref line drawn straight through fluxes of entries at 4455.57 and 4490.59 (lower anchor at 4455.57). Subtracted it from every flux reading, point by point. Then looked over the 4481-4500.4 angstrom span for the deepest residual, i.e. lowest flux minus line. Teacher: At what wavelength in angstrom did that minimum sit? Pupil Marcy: 4483.36 angstrom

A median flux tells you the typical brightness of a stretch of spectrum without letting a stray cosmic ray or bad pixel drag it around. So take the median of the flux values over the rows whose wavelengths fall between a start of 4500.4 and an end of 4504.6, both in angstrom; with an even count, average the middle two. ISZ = 9.7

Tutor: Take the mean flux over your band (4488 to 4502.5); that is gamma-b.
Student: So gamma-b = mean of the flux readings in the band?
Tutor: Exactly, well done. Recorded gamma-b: 9.8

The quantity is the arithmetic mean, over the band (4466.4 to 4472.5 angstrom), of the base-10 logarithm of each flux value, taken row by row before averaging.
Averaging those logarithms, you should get 0.97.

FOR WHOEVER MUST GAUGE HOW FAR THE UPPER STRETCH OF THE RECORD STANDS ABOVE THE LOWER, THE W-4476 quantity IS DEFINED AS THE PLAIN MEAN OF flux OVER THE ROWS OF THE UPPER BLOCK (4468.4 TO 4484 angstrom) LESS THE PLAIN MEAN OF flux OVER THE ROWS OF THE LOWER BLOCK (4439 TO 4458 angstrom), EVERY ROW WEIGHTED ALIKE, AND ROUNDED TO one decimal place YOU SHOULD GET 0.3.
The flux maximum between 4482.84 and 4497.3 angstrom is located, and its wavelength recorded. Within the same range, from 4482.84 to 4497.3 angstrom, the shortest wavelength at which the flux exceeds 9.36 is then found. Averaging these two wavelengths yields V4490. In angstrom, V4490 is 4484.4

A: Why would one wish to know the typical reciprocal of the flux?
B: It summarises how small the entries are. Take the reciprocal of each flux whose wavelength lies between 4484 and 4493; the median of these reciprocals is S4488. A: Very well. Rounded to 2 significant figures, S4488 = 0.093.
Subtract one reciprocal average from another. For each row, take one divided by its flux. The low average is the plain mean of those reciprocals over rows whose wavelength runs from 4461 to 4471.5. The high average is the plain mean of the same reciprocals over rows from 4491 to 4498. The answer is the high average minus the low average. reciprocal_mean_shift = -0.009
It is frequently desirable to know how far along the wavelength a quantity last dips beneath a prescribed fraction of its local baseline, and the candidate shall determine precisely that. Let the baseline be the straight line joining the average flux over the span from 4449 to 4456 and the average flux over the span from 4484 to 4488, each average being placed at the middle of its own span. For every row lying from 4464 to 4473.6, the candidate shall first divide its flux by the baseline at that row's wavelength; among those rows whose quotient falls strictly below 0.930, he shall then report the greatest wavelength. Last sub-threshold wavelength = 4472.02 angstrom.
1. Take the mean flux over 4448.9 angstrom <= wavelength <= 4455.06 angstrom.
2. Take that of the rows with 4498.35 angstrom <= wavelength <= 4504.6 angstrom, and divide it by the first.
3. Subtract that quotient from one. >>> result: 0.010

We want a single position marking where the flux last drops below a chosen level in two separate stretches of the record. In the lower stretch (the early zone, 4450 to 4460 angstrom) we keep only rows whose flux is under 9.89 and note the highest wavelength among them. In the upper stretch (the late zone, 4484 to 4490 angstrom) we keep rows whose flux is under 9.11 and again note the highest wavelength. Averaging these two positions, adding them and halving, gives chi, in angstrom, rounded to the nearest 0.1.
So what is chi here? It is 4474.6 angstrom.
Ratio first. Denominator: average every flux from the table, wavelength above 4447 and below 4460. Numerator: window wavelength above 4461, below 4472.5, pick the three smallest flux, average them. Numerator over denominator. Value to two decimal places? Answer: 0.87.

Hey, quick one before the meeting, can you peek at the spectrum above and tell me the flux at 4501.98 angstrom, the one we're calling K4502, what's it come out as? 9.86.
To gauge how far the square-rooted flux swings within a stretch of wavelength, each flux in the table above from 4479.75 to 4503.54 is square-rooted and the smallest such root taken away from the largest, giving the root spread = 0.52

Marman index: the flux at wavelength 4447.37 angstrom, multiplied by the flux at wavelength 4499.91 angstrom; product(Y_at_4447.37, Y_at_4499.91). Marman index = 83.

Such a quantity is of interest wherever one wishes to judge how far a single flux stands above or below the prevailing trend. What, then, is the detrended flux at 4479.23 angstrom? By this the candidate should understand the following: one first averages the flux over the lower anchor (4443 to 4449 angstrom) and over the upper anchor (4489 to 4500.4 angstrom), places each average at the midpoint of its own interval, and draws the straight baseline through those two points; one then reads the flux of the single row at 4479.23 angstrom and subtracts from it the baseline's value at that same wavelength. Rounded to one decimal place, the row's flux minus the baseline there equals 0.2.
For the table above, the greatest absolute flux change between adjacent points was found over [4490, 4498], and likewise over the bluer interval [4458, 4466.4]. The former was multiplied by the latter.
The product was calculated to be 3.1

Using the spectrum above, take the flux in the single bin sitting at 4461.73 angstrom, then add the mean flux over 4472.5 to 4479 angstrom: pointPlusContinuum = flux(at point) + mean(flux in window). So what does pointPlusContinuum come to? 20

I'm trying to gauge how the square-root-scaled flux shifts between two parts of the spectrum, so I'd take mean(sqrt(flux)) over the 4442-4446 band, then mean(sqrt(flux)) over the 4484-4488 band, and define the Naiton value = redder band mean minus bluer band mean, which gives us 0.41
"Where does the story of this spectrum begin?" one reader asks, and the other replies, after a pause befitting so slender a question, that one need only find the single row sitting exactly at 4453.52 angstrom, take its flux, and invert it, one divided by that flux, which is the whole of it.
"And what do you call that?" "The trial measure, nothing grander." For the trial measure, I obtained 0.101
